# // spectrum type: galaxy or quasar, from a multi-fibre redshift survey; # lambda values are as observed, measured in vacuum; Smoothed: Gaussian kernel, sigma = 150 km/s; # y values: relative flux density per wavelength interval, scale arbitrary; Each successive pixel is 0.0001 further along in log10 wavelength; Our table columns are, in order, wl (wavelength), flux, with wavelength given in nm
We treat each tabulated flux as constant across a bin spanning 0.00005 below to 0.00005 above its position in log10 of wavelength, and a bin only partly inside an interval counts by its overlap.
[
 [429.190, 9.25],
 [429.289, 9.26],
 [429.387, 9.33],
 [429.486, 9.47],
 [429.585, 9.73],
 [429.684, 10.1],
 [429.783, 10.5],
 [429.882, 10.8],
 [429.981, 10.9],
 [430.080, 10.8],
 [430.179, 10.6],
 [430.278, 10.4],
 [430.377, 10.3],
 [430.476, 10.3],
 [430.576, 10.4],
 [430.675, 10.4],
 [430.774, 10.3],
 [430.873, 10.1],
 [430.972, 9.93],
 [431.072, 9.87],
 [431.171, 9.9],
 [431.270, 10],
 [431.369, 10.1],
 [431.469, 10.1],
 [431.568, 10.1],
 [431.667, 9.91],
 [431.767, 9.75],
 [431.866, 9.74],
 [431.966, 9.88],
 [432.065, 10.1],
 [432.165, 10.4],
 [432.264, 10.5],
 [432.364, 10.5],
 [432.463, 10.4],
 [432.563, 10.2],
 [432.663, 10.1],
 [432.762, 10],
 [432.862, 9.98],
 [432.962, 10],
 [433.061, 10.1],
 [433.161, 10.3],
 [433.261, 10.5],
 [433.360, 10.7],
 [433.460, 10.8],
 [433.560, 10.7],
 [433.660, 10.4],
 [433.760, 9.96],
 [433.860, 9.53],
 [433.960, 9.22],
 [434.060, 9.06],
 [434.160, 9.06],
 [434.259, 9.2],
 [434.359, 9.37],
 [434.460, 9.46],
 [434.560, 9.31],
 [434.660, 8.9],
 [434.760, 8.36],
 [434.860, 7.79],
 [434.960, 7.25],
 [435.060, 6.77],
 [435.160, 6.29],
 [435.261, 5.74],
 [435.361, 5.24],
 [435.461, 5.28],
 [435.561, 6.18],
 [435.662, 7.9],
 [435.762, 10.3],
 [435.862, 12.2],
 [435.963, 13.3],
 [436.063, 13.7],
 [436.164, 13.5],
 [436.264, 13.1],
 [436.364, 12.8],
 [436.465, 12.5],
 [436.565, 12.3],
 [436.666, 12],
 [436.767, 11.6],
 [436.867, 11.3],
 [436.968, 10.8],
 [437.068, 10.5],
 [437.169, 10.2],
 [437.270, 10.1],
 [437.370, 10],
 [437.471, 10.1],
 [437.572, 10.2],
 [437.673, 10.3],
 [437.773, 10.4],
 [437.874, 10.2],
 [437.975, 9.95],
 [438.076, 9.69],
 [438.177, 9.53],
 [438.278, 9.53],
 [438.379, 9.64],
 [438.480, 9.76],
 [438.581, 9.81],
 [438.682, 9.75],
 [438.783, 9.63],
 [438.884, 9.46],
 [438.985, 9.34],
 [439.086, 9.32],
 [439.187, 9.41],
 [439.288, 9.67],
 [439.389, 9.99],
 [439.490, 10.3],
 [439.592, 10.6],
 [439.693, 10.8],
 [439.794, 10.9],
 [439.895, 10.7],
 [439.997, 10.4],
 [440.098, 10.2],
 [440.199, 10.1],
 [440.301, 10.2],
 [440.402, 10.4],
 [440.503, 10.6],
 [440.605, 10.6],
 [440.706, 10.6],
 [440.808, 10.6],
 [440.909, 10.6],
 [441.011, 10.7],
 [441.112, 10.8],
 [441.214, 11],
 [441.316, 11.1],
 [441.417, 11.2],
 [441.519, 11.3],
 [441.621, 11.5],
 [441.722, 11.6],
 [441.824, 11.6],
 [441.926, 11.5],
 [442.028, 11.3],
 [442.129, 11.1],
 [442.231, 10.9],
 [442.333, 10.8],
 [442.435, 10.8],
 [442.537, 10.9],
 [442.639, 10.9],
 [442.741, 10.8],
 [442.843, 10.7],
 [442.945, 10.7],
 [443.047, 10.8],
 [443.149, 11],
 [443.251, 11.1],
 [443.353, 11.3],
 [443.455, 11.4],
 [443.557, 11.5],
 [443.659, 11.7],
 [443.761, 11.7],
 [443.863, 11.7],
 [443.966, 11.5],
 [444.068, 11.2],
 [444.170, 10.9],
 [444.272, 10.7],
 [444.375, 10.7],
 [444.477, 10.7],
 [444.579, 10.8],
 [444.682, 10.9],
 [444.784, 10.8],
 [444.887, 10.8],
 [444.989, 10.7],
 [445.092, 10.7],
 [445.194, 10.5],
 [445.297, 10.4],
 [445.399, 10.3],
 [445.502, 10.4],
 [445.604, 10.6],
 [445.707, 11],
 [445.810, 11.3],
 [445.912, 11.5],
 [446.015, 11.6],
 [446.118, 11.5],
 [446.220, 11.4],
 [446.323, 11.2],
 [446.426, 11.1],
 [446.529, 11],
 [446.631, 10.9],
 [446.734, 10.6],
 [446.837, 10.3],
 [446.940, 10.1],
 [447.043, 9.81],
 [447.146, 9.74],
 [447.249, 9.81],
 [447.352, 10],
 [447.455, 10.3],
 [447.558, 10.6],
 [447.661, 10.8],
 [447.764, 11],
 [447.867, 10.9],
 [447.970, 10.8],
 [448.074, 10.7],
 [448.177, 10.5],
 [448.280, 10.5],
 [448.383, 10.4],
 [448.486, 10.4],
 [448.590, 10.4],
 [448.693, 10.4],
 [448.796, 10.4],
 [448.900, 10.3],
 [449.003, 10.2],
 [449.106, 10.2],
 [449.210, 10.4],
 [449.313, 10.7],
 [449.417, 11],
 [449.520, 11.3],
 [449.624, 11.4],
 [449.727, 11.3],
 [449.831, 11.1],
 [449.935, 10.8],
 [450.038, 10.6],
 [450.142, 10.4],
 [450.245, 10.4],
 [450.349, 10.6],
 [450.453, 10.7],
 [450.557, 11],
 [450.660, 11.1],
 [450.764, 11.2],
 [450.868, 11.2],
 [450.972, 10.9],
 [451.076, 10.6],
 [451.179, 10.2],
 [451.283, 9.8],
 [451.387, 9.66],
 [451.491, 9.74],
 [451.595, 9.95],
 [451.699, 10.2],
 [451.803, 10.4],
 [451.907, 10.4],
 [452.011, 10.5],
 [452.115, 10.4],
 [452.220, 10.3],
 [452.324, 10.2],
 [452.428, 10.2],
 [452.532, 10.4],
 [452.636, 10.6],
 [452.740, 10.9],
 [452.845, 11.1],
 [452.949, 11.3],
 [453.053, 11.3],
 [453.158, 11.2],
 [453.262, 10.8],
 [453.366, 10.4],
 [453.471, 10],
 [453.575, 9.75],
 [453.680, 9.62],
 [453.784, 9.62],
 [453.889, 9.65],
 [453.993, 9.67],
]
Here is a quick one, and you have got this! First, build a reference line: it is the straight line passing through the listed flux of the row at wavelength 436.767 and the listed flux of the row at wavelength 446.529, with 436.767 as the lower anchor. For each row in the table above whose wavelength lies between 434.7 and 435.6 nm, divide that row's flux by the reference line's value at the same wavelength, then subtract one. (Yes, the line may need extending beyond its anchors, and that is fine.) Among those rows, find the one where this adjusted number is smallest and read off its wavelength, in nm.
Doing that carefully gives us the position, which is 435.361 nm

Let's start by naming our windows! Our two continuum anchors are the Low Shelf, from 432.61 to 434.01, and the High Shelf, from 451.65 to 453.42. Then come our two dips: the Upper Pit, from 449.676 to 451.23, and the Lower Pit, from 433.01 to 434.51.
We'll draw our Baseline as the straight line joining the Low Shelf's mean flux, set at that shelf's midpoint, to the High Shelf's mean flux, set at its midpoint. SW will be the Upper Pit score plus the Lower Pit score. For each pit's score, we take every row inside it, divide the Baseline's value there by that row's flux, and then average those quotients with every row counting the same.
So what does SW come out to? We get 2.01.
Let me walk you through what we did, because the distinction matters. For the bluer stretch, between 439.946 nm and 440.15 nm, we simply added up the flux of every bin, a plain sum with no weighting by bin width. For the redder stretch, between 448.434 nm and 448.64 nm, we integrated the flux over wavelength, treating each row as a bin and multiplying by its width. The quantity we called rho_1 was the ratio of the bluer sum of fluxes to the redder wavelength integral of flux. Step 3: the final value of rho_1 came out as 9.6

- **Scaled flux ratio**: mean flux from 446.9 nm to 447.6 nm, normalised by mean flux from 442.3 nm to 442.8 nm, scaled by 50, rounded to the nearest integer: 46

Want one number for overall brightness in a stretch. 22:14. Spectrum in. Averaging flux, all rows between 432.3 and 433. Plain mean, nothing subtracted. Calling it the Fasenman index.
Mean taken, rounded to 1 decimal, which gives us 10.2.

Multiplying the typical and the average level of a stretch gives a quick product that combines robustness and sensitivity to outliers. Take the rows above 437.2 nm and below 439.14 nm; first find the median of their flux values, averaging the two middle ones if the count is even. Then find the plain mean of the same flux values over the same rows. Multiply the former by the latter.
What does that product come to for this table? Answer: 96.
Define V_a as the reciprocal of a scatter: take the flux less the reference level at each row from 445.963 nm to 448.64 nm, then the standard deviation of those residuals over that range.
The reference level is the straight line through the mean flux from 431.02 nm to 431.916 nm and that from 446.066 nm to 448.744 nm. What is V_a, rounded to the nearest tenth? 1.9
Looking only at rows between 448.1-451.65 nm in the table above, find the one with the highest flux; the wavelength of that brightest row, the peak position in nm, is 449.624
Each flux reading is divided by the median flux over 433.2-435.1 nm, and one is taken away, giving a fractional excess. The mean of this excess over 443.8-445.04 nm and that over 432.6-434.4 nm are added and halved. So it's 0.12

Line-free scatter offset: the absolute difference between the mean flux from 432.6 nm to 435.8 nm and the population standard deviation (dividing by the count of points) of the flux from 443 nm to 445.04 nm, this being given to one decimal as 8.5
